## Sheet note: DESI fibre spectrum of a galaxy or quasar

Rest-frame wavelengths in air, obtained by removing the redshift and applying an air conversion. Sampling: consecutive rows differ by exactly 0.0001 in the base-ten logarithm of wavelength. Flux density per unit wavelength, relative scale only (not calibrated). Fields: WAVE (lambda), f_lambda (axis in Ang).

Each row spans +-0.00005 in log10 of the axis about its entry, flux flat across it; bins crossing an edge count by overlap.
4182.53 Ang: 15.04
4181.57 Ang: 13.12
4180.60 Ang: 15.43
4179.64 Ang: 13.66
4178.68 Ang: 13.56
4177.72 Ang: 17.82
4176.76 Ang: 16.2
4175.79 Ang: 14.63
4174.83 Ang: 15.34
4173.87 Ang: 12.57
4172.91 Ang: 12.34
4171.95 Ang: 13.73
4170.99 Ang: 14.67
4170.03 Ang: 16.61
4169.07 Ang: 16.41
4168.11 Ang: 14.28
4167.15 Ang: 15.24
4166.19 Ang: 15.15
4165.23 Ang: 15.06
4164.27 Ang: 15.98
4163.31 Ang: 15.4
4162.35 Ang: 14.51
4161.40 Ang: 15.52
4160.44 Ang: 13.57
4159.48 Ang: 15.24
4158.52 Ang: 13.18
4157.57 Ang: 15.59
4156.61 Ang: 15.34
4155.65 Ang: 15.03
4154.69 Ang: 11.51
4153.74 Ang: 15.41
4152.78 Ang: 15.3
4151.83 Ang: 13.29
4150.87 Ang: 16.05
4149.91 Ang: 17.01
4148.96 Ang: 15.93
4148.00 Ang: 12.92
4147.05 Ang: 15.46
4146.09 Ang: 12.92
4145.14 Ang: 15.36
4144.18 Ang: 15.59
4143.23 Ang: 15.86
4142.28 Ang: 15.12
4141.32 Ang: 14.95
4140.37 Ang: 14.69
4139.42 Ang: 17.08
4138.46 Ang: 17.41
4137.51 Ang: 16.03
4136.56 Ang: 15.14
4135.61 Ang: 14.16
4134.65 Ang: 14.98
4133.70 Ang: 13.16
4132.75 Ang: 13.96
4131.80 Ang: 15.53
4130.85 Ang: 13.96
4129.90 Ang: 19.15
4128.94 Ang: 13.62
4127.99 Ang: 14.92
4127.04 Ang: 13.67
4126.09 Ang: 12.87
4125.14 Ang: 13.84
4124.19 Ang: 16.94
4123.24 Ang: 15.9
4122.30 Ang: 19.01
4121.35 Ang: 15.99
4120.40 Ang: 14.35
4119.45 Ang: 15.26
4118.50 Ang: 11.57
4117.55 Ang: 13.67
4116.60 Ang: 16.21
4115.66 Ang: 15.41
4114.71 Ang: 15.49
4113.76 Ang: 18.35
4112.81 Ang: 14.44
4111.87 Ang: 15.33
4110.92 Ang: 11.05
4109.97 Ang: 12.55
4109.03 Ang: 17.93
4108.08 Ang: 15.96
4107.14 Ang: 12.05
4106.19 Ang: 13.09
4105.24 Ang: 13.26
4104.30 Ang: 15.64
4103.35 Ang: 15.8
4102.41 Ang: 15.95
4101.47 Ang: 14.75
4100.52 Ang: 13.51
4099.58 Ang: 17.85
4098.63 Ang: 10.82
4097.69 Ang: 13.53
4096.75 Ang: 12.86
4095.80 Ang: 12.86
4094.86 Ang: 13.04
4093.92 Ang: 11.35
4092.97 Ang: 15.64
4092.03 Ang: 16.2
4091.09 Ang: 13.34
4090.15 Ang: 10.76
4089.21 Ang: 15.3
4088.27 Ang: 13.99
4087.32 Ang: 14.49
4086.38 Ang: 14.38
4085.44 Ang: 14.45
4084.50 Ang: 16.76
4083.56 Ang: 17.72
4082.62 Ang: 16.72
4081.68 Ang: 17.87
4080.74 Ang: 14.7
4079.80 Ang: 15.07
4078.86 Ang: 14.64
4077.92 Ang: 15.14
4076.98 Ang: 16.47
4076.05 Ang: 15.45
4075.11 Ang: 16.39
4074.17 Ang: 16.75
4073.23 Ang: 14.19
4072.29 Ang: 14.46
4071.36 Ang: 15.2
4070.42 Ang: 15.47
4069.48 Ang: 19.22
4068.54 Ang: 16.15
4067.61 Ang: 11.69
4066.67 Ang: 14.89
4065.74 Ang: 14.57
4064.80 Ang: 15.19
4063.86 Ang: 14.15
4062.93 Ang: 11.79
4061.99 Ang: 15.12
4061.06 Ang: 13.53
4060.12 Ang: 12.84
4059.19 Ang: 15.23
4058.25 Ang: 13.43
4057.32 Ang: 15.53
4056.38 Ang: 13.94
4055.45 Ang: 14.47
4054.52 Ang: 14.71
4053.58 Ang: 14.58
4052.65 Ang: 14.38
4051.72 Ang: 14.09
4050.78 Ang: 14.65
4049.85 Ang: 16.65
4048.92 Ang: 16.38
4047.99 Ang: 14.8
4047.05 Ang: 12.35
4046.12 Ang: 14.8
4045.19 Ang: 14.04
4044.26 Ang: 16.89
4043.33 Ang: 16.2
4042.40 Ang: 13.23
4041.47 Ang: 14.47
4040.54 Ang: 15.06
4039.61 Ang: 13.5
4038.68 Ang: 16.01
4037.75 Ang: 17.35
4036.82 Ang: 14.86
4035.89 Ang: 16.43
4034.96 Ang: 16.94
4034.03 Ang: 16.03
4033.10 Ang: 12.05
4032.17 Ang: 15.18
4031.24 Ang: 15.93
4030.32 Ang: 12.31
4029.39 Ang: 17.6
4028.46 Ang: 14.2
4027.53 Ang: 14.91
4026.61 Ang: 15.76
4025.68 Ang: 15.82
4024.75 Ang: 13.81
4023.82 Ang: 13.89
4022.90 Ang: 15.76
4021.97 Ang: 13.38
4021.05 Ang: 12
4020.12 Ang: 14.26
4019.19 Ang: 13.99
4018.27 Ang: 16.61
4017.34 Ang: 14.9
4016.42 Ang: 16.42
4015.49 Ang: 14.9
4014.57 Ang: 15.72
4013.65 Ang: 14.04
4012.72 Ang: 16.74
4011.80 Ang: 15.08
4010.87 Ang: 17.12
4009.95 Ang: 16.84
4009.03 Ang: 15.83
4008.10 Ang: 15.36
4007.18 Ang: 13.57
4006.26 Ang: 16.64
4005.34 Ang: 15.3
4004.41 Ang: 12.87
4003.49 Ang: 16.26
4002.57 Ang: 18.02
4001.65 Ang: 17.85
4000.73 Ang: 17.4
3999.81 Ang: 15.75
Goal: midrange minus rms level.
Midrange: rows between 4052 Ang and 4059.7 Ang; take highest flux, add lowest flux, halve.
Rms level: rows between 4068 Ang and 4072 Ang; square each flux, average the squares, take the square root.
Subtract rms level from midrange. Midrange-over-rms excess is -2.1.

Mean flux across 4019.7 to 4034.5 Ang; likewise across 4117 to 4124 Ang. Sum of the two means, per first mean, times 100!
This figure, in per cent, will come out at 204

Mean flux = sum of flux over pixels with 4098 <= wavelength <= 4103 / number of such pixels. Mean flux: 14.6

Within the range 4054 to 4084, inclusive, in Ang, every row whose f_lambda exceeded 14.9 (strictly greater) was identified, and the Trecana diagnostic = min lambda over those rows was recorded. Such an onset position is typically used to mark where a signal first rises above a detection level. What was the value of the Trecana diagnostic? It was 4057.32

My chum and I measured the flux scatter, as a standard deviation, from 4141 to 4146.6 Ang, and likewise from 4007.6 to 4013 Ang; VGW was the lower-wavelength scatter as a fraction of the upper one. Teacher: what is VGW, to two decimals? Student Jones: 0.81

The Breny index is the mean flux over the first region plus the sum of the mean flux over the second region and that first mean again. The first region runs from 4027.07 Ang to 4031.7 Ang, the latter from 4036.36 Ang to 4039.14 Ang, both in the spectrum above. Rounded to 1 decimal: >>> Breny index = 46.1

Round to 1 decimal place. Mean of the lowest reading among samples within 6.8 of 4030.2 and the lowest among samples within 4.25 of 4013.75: 13.0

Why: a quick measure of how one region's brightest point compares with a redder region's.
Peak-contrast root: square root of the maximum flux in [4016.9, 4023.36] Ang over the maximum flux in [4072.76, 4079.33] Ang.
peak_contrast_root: 1.00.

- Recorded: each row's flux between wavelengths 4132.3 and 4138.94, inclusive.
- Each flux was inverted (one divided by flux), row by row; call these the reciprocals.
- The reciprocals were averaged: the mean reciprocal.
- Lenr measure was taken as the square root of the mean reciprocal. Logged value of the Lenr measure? 0.259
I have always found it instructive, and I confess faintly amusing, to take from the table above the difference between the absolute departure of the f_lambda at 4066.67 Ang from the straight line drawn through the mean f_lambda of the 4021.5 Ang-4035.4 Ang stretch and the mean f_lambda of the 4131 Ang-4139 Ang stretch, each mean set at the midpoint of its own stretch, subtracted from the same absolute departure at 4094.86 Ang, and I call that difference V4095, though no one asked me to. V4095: 1.9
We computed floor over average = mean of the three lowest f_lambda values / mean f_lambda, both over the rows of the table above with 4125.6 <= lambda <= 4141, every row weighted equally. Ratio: 0.880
